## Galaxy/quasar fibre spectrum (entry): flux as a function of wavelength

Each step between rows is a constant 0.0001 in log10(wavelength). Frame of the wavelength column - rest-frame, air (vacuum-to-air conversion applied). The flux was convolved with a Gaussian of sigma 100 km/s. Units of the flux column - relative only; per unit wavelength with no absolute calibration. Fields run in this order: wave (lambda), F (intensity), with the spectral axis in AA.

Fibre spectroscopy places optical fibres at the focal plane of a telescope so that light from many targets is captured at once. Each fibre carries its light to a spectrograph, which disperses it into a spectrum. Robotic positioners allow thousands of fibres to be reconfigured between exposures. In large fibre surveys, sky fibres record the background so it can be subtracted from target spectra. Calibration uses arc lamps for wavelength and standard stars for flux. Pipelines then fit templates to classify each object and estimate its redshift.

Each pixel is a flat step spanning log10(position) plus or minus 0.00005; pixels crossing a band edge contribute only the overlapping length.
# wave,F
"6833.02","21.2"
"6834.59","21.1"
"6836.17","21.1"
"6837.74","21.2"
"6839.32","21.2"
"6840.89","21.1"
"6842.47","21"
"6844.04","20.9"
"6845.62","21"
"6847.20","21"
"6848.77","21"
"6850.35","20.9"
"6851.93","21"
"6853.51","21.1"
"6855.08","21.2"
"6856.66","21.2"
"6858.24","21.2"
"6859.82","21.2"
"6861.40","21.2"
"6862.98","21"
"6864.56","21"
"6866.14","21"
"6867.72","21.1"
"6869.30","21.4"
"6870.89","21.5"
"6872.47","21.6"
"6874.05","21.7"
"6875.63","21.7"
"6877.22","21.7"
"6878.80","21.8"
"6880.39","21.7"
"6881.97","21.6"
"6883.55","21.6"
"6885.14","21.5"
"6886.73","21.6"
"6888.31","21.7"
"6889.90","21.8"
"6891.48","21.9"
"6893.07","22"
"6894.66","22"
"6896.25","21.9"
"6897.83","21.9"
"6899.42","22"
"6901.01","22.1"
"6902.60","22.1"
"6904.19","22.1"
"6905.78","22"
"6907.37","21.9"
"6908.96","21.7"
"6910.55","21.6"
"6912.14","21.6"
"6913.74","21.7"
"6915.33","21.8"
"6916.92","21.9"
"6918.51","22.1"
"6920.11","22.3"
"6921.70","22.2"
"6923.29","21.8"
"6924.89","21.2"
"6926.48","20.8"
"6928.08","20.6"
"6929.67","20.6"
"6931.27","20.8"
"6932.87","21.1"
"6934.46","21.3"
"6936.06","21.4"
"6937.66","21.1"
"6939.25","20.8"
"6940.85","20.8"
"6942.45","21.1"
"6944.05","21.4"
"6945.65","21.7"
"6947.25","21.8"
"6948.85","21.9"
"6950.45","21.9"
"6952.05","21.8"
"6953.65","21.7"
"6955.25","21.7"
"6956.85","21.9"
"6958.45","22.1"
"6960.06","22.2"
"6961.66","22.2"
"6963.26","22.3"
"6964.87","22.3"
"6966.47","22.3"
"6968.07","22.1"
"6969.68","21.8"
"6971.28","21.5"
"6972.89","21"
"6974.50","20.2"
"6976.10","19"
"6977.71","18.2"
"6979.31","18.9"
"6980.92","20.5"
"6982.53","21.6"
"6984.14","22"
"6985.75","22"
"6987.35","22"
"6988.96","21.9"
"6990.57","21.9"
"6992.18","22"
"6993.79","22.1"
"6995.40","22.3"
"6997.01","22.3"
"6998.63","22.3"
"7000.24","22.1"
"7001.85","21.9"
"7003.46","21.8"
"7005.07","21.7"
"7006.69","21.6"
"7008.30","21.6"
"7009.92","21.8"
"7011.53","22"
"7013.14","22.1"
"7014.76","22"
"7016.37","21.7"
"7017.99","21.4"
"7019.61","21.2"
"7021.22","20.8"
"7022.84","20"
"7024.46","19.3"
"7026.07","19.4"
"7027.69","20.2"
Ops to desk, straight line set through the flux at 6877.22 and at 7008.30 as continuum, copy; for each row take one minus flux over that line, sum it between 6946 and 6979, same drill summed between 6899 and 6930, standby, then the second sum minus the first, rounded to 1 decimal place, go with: -0.2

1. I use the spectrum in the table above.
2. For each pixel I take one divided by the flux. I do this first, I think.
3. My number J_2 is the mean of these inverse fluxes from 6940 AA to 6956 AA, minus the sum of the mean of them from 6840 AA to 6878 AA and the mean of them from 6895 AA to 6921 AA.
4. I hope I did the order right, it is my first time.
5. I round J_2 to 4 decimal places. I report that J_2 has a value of -0.0465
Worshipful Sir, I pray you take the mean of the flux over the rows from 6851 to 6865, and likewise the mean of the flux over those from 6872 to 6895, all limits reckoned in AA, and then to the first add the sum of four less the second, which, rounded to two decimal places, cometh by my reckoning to 3.40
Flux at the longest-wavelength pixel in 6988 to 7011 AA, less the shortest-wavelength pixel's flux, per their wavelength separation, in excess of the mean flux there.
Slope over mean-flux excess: -22.0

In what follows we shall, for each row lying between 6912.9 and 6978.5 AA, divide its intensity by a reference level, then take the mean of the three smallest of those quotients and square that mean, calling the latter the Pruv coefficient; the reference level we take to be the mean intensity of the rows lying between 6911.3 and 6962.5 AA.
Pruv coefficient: 0.79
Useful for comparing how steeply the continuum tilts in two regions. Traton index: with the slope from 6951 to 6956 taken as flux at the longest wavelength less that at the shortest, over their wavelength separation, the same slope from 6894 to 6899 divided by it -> 1.0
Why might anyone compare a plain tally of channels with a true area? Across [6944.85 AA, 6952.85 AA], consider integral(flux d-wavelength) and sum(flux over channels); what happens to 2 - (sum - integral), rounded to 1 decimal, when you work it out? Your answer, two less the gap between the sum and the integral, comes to 67.5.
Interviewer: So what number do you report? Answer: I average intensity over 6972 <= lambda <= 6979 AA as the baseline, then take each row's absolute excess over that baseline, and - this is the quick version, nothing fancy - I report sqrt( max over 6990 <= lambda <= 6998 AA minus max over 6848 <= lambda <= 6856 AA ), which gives 1.05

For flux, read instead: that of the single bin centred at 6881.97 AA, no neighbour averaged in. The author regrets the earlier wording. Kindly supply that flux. 21.6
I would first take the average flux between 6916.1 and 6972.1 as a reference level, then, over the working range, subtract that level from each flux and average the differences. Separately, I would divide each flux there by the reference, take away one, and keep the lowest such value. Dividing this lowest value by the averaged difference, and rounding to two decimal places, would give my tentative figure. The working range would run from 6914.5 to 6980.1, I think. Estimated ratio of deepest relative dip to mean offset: 0.61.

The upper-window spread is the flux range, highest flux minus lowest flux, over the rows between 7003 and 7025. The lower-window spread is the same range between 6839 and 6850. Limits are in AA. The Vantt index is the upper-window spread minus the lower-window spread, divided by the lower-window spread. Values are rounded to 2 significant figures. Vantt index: 8.3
